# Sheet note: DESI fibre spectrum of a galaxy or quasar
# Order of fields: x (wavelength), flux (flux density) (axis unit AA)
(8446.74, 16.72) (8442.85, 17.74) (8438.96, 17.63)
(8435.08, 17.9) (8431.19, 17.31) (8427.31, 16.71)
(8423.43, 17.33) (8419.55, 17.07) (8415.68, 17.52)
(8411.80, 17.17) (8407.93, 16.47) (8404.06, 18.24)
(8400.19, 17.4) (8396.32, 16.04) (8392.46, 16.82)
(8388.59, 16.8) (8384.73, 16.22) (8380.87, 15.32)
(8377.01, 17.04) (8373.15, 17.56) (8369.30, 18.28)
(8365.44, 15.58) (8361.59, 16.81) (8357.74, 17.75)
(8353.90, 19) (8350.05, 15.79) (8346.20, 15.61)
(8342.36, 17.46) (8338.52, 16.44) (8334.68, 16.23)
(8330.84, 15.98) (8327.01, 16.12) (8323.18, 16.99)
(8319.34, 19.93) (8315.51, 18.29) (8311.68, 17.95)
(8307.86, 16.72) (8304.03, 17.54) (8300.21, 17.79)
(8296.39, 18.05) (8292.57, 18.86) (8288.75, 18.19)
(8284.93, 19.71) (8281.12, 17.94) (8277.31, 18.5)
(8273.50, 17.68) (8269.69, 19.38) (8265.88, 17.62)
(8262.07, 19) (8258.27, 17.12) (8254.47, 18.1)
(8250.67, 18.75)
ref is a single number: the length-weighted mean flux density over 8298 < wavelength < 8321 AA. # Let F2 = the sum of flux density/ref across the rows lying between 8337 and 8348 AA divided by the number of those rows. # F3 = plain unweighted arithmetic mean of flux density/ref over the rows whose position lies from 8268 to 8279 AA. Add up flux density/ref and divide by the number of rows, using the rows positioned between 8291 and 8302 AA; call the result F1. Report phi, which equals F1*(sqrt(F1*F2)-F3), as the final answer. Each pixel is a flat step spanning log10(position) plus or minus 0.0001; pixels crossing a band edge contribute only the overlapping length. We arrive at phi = -0.07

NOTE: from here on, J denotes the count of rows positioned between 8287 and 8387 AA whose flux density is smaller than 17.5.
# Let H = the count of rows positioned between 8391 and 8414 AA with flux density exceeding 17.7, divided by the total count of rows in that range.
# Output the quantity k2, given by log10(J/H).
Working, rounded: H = 0.167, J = 14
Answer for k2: 1.9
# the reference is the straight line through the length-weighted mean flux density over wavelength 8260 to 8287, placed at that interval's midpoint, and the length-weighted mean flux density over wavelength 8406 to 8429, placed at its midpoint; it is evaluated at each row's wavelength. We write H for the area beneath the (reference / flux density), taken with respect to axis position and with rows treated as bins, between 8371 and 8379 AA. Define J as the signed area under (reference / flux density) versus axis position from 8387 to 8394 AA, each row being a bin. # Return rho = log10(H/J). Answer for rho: 0.050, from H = 8.09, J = 7.2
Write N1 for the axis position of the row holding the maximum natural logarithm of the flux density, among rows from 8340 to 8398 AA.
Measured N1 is 8353.90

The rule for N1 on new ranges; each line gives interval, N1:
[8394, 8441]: 8404.06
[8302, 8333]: 8319.34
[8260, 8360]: 8319.34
